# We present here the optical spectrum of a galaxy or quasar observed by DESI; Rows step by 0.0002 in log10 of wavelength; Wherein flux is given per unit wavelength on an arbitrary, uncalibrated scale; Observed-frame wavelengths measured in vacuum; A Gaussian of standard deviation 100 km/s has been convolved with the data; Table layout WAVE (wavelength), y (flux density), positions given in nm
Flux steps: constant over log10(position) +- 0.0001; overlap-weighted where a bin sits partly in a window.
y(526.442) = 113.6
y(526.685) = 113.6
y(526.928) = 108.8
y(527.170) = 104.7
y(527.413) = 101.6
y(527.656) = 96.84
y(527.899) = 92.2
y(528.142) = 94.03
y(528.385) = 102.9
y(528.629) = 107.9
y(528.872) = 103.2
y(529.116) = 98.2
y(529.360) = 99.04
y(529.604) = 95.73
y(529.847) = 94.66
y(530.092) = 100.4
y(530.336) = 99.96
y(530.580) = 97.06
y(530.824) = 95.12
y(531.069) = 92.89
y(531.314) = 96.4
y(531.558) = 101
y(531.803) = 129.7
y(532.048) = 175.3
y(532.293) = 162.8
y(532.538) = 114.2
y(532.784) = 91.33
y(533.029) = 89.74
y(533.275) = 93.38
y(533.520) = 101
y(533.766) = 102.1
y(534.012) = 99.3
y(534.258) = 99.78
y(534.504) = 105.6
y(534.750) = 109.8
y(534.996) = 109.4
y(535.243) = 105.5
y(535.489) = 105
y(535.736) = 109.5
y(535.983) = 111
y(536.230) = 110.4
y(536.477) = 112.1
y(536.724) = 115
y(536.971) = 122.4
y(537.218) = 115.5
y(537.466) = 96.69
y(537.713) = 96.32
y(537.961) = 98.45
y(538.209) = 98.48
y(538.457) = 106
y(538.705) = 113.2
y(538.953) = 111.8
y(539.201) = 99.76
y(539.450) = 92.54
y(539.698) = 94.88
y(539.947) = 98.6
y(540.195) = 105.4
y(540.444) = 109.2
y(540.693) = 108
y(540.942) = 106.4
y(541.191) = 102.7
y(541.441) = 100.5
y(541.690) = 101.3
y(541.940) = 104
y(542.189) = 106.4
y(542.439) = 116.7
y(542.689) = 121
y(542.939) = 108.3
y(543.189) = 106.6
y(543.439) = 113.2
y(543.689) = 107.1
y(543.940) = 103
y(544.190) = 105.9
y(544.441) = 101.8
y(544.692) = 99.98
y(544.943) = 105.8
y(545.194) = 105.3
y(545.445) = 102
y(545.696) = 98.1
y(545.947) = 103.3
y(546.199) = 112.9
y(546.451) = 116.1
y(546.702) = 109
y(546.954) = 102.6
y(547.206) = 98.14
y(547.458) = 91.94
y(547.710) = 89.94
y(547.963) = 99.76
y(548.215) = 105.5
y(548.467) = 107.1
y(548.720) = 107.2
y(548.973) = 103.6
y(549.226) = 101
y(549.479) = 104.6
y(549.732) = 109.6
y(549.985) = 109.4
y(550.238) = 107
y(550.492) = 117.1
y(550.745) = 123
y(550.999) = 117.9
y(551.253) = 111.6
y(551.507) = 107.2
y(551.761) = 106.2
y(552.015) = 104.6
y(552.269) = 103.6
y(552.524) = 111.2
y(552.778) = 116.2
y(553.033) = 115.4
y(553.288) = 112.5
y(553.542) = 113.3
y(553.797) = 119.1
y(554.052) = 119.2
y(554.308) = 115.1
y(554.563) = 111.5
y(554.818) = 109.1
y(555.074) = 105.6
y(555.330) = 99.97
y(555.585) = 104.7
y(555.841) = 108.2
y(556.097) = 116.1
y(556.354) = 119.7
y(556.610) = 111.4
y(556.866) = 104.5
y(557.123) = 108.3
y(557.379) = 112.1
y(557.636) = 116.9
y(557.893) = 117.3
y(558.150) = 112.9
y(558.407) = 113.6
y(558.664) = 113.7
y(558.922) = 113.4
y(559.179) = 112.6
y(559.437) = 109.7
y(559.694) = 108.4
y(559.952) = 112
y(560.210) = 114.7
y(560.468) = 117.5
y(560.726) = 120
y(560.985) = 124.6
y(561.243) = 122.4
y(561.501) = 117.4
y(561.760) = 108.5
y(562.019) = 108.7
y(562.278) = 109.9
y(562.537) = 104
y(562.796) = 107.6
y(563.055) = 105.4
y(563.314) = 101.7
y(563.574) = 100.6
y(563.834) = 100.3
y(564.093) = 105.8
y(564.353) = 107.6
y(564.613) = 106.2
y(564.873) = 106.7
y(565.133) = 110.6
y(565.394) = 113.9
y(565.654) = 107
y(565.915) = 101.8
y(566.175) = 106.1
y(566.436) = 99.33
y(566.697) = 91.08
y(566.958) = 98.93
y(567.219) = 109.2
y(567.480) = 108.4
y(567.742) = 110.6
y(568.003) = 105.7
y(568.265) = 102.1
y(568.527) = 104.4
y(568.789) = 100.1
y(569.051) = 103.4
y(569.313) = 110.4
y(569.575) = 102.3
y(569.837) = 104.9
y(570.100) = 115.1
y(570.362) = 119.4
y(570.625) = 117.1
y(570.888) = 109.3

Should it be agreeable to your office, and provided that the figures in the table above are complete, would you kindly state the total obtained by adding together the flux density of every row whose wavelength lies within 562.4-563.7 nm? 519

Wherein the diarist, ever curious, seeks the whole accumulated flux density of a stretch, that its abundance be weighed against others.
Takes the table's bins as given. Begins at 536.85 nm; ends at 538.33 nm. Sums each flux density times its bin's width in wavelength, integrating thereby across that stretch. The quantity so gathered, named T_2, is 155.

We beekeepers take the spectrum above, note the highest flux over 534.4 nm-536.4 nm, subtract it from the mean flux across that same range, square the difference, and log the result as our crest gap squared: 7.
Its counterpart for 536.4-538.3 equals 241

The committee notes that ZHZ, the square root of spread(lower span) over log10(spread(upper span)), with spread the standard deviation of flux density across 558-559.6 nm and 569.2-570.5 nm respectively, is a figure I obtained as 1.3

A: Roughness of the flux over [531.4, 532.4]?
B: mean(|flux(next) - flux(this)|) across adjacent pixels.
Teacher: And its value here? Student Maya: 28.9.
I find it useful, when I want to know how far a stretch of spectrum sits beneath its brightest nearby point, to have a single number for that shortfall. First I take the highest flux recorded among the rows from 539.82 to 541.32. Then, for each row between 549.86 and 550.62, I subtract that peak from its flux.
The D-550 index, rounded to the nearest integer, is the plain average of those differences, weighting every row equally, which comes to 2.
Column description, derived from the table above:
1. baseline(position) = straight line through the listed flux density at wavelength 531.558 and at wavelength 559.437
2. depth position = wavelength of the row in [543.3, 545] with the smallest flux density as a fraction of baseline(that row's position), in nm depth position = 544.692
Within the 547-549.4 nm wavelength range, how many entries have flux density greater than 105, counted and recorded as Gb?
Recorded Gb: 3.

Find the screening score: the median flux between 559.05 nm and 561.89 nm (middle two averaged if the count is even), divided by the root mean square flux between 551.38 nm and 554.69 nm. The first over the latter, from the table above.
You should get 1.02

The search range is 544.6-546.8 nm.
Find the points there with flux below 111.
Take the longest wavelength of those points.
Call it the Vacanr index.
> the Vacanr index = 546.702 nm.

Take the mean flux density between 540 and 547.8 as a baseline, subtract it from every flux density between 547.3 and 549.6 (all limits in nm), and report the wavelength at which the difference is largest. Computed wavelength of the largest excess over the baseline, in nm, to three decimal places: 548.720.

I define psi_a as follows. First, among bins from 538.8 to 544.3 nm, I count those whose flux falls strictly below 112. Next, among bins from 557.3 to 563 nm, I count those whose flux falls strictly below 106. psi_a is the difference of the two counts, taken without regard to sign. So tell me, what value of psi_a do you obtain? 18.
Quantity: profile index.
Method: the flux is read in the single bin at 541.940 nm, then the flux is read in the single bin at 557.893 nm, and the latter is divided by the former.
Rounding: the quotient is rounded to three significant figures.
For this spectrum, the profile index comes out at 1.13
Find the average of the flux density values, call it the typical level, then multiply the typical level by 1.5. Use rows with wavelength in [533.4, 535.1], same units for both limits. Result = 156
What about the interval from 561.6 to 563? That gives 162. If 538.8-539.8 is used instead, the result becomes 150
